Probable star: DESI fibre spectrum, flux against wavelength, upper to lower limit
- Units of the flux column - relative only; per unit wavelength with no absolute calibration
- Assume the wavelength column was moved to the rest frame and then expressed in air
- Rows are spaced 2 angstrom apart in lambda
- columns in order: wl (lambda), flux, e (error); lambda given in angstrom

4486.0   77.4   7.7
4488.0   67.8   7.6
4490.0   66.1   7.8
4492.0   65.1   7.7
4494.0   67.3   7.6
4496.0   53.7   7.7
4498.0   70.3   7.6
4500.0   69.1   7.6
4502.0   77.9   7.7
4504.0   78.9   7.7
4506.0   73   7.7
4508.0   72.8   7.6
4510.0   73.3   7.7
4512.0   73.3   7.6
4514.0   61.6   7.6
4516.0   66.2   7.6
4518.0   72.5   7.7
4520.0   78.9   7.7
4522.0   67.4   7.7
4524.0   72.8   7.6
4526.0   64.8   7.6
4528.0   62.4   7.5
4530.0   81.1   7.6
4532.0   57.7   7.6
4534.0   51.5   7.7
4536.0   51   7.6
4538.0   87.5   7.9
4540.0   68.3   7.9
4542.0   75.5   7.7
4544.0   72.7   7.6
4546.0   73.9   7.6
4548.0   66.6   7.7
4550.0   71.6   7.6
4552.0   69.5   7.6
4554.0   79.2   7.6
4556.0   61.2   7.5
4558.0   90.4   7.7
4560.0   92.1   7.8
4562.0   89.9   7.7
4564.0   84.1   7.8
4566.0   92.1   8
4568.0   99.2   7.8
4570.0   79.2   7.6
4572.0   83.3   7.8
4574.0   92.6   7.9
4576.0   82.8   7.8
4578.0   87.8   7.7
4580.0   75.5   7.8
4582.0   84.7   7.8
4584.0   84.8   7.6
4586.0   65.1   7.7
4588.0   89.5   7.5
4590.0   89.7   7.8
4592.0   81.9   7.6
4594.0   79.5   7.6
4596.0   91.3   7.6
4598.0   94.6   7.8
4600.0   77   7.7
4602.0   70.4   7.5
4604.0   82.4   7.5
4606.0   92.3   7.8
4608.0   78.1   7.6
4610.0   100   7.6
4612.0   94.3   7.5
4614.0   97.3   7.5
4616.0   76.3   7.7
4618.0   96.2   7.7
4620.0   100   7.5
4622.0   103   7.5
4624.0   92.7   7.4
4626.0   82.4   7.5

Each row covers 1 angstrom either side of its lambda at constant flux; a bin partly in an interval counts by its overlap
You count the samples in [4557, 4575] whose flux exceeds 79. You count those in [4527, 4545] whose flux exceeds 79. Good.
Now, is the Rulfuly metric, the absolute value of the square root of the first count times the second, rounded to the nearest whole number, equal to 4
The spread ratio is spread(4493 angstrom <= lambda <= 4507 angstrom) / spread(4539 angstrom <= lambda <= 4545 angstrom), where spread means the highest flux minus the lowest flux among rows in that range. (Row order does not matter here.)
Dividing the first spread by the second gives 3.5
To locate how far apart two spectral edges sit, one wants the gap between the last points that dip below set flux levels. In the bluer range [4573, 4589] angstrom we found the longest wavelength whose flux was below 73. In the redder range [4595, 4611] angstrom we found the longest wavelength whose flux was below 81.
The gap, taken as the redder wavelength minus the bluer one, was 22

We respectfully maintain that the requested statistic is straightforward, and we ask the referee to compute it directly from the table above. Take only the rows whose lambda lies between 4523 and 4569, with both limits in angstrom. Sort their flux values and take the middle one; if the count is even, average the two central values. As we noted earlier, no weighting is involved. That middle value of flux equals 73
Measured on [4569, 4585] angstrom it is 84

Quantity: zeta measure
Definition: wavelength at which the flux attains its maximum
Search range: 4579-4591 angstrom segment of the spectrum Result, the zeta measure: 4590.0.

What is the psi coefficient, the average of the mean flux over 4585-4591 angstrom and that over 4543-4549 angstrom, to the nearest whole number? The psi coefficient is 76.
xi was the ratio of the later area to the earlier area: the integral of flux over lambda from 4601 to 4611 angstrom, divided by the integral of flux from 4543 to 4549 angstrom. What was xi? 2.0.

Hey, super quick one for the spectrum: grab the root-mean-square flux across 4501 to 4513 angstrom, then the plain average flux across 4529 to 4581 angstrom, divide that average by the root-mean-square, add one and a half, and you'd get 2.54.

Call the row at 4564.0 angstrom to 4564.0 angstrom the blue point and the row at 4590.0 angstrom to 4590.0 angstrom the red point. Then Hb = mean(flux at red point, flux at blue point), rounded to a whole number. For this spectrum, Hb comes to 87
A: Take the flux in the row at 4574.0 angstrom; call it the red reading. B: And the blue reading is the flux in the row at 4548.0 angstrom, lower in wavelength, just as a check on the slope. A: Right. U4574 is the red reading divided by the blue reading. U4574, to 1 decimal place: 1.4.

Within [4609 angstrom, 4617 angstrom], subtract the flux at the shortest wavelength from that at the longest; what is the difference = -24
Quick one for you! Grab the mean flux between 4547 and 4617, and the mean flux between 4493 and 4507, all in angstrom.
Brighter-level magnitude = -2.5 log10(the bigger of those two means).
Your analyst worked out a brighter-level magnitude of -4.81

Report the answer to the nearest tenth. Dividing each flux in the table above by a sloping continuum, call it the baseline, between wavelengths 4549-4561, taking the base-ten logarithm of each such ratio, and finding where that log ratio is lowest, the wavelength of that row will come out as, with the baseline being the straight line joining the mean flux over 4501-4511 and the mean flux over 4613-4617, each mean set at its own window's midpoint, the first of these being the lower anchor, 4556.0 angstrom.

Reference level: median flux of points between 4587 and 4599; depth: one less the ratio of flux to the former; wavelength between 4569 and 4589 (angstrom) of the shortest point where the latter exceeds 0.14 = 4580.0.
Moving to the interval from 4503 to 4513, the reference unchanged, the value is 4506.0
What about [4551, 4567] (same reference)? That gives 4552.0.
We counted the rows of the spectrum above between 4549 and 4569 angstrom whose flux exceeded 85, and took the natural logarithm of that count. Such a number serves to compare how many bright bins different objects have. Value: 1.6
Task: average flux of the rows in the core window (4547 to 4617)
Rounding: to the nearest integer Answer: 84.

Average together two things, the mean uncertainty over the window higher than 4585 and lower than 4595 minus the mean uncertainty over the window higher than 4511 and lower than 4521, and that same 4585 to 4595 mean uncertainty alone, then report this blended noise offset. 3.82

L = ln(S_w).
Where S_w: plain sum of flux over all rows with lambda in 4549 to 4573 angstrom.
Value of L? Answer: 6.90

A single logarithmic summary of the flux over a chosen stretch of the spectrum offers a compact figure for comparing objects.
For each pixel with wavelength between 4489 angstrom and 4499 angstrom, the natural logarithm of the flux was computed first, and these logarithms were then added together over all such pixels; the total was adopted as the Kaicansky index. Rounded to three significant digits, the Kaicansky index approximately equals 20.8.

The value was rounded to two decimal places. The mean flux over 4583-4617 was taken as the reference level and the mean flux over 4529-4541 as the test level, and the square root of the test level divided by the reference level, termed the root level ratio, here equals 0.88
